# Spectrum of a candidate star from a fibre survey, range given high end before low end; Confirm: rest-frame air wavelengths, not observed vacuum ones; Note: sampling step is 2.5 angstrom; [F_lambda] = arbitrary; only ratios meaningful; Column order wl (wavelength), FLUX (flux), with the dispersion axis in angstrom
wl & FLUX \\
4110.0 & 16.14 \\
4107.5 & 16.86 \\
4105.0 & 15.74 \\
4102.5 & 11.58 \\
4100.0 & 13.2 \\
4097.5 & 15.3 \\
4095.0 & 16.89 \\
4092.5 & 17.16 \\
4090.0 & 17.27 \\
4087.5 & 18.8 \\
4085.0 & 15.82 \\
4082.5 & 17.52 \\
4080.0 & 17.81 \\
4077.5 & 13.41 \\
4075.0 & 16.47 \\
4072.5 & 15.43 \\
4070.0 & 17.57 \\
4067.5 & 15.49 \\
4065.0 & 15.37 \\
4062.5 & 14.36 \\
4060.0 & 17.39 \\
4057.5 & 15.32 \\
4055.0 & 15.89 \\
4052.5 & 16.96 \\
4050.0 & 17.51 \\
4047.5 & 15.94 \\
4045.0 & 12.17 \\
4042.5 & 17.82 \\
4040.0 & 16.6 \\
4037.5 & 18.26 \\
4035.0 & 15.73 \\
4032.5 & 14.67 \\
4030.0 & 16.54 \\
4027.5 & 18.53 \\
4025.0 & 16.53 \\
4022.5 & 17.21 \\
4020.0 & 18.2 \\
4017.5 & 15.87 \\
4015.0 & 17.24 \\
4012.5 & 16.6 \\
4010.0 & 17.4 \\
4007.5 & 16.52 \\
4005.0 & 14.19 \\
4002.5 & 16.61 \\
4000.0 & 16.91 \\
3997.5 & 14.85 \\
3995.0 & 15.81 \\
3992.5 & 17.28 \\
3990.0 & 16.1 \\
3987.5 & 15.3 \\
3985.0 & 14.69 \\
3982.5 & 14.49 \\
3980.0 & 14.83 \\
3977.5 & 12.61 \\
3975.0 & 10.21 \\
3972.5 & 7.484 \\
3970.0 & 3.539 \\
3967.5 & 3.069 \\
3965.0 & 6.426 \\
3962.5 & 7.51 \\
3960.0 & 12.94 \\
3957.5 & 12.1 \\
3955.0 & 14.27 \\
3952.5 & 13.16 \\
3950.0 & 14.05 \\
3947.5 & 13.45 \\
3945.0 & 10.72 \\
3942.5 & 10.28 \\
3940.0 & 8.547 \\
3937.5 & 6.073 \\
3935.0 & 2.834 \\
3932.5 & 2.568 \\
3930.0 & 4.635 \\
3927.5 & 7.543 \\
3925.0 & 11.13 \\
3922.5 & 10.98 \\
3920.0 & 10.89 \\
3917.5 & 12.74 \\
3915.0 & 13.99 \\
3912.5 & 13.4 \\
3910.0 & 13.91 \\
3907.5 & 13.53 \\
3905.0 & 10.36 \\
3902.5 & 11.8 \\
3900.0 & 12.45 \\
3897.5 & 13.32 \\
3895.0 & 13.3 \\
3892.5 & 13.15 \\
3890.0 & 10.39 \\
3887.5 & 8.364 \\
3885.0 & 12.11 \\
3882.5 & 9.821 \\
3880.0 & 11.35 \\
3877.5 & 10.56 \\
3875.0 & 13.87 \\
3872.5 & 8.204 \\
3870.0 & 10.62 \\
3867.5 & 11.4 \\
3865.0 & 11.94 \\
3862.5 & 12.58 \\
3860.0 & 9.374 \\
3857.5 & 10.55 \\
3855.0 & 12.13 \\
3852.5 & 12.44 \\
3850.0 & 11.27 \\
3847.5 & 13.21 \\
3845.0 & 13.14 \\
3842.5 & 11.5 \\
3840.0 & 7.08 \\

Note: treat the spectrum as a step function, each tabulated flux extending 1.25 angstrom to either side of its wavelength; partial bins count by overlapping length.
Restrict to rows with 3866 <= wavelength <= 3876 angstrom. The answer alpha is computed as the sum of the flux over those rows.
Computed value 44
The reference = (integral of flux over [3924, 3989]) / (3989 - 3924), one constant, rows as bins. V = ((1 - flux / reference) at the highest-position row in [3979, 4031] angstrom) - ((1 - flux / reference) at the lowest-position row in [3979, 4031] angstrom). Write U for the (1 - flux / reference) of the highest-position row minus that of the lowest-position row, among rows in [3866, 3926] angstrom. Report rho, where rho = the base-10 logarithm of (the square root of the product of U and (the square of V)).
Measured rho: -1.5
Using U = 0.0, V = -0.2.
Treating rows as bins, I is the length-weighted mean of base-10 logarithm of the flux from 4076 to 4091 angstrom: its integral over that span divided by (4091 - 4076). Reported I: 1.22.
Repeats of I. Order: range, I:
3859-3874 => 1.03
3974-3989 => 1.14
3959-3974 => 0.78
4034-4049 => 1.20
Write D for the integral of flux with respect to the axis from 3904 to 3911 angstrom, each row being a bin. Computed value 88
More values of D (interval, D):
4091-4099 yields 131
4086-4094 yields 141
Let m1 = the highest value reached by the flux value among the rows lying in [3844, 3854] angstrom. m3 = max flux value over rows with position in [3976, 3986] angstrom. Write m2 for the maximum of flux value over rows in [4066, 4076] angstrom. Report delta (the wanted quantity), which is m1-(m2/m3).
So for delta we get 12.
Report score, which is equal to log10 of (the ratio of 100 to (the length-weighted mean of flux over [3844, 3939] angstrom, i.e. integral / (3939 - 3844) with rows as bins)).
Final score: 0.97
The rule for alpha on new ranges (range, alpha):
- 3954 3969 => 56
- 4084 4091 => 52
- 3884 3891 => 31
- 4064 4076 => 80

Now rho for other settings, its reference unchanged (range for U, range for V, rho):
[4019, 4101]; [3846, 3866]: -1.0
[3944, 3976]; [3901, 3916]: -1.3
